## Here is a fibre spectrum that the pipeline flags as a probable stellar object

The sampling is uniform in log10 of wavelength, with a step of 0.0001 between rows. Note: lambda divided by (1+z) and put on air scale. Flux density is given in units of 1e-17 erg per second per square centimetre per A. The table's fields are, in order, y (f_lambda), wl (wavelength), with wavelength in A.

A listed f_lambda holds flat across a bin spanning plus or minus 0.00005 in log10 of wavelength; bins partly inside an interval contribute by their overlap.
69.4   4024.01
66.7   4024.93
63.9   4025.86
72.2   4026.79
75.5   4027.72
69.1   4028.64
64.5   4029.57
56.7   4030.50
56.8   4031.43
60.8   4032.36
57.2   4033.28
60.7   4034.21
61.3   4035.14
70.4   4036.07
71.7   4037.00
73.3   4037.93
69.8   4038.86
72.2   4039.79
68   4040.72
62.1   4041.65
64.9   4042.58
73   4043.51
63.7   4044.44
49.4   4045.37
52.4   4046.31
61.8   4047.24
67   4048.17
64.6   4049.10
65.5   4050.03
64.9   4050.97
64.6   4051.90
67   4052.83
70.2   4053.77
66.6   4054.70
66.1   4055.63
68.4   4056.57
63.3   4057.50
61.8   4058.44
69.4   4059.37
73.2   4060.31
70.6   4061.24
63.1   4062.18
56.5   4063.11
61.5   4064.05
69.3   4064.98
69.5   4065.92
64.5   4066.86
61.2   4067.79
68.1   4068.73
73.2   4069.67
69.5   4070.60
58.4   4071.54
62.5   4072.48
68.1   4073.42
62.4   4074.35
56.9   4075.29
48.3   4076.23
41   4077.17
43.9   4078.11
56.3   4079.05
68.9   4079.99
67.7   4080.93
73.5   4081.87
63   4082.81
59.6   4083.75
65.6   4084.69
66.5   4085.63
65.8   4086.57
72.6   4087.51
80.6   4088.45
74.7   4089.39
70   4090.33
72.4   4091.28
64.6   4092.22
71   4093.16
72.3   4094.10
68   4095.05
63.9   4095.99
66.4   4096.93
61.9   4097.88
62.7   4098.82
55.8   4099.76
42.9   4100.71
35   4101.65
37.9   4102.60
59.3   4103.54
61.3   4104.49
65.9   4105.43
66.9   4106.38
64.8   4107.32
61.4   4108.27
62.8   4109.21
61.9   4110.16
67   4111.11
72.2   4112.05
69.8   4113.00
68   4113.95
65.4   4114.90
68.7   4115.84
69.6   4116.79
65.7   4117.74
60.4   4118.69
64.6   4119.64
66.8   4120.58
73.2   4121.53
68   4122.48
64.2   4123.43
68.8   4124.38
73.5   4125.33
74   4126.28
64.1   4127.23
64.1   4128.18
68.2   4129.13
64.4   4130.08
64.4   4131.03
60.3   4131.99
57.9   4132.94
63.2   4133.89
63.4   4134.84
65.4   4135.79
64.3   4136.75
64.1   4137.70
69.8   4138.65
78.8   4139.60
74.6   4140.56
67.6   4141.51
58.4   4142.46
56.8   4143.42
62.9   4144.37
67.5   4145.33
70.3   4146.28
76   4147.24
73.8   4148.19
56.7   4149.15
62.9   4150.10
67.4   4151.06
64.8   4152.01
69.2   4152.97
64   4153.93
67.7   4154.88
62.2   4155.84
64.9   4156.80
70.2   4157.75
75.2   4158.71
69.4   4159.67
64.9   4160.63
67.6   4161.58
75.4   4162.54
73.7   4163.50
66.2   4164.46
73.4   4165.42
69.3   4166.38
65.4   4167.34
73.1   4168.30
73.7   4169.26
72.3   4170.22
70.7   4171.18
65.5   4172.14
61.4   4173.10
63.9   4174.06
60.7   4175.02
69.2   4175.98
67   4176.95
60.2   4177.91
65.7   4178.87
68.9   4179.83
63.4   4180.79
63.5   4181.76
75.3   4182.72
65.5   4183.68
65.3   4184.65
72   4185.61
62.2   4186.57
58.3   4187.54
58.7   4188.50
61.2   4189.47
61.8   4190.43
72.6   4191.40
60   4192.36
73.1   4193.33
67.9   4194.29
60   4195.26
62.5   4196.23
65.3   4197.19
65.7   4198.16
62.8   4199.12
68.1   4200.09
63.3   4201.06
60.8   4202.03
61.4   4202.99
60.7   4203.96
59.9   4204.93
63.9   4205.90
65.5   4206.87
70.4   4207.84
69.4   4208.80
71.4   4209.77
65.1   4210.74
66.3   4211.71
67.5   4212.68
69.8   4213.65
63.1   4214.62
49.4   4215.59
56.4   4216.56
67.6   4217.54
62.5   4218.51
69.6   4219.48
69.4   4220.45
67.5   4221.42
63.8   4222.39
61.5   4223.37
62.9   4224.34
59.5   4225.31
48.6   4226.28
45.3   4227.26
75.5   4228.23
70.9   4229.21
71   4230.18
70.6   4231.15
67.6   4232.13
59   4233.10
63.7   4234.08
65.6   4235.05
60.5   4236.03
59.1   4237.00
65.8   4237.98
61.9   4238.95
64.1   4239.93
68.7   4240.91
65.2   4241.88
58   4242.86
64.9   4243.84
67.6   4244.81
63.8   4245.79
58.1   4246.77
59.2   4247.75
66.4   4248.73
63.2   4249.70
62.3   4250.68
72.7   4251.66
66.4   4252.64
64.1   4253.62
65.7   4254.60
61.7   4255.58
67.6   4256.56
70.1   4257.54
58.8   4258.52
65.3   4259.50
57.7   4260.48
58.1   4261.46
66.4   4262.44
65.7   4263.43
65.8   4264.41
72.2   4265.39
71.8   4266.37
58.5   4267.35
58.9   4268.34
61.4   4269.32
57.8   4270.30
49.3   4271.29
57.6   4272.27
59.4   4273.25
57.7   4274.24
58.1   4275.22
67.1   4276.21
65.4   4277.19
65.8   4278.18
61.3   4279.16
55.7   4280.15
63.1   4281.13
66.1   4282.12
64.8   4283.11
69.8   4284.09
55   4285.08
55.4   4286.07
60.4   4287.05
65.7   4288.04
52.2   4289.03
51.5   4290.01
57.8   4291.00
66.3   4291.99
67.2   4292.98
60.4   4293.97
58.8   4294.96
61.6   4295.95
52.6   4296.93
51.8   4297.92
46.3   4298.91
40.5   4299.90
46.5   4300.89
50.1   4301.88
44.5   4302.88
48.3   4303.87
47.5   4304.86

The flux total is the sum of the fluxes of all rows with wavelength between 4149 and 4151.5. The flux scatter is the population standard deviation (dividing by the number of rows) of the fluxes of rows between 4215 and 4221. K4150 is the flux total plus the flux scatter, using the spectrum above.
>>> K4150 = 194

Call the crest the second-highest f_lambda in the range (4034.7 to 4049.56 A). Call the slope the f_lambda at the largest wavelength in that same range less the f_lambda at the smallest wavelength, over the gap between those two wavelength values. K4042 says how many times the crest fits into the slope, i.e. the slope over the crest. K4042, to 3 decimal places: 0.003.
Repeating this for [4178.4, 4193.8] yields 0.007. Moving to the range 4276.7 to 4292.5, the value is 0.001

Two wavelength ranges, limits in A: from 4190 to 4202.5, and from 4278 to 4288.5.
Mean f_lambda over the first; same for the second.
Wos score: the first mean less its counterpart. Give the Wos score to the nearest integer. 3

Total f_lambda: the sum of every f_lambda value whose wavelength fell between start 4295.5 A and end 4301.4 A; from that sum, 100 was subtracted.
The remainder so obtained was 199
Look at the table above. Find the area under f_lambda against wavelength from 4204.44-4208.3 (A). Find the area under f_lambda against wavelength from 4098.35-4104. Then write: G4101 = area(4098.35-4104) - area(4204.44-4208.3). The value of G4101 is 26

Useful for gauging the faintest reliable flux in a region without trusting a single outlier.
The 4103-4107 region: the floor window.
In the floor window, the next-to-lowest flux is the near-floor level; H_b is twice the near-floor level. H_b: 123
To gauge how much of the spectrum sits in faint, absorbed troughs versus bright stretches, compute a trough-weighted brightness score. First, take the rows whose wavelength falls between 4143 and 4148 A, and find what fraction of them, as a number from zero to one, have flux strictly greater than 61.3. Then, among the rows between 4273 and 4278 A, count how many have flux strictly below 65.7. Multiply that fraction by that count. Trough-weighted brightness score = 3.2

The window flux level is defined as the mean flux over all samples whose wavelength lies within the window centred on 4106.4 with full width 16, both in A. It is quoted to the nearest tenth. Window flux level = 59.7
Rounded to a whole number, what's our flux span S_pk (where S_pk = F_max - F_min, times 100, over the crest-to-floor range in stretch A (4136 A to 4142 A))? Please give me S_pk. 1470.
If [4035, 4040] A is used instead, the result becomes 1200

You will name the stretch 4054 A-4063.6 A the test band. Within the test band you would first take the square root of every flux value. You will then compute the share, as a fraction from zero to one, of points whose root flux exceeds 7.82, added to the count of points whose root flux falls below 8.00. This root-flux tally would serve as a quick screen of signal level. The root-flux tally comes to 4.9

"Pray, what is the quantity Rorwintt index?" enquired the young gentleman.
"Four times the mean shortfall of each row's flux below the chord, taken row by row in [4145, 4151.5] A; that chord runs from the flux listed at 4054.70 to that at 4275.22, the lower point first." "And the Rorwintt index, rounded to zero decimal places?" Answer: -19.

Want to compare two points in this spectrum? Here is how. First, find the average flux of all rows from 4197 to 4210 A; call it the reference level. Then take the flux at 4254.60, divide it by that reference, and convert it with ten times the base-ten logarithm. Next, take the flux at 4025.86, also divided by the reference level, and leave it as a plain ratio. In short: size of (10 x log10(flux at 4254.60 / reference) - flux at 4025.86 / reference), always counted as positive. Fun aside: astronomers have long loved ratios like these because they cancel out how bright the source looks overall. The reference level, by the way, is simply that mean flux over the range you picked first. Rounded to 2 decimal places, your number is 0.93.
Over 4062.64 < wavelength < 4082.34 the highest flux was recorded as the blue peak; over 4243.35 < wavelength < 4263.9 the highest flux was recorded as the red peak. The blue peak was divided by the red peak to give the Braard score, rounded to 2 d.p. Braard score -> 1.01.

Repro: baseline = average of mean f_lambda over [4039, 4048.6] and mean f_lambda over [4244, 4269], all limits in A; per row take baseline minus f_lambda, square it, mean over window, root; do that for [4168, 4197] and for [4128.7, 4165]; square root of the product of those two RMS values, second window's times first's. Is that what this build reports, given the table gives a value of 5.7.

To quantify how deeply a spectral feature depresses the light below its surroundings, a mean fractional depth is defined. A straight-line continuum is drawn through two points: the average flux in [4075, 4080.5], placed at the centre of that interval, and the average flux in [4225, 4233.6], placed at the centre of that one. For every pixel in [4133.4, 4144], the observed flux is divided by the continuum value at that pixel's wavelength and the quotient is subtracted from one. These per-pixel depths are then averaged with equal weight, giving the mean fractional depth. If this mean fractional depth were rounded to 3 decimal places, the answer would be -0.163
